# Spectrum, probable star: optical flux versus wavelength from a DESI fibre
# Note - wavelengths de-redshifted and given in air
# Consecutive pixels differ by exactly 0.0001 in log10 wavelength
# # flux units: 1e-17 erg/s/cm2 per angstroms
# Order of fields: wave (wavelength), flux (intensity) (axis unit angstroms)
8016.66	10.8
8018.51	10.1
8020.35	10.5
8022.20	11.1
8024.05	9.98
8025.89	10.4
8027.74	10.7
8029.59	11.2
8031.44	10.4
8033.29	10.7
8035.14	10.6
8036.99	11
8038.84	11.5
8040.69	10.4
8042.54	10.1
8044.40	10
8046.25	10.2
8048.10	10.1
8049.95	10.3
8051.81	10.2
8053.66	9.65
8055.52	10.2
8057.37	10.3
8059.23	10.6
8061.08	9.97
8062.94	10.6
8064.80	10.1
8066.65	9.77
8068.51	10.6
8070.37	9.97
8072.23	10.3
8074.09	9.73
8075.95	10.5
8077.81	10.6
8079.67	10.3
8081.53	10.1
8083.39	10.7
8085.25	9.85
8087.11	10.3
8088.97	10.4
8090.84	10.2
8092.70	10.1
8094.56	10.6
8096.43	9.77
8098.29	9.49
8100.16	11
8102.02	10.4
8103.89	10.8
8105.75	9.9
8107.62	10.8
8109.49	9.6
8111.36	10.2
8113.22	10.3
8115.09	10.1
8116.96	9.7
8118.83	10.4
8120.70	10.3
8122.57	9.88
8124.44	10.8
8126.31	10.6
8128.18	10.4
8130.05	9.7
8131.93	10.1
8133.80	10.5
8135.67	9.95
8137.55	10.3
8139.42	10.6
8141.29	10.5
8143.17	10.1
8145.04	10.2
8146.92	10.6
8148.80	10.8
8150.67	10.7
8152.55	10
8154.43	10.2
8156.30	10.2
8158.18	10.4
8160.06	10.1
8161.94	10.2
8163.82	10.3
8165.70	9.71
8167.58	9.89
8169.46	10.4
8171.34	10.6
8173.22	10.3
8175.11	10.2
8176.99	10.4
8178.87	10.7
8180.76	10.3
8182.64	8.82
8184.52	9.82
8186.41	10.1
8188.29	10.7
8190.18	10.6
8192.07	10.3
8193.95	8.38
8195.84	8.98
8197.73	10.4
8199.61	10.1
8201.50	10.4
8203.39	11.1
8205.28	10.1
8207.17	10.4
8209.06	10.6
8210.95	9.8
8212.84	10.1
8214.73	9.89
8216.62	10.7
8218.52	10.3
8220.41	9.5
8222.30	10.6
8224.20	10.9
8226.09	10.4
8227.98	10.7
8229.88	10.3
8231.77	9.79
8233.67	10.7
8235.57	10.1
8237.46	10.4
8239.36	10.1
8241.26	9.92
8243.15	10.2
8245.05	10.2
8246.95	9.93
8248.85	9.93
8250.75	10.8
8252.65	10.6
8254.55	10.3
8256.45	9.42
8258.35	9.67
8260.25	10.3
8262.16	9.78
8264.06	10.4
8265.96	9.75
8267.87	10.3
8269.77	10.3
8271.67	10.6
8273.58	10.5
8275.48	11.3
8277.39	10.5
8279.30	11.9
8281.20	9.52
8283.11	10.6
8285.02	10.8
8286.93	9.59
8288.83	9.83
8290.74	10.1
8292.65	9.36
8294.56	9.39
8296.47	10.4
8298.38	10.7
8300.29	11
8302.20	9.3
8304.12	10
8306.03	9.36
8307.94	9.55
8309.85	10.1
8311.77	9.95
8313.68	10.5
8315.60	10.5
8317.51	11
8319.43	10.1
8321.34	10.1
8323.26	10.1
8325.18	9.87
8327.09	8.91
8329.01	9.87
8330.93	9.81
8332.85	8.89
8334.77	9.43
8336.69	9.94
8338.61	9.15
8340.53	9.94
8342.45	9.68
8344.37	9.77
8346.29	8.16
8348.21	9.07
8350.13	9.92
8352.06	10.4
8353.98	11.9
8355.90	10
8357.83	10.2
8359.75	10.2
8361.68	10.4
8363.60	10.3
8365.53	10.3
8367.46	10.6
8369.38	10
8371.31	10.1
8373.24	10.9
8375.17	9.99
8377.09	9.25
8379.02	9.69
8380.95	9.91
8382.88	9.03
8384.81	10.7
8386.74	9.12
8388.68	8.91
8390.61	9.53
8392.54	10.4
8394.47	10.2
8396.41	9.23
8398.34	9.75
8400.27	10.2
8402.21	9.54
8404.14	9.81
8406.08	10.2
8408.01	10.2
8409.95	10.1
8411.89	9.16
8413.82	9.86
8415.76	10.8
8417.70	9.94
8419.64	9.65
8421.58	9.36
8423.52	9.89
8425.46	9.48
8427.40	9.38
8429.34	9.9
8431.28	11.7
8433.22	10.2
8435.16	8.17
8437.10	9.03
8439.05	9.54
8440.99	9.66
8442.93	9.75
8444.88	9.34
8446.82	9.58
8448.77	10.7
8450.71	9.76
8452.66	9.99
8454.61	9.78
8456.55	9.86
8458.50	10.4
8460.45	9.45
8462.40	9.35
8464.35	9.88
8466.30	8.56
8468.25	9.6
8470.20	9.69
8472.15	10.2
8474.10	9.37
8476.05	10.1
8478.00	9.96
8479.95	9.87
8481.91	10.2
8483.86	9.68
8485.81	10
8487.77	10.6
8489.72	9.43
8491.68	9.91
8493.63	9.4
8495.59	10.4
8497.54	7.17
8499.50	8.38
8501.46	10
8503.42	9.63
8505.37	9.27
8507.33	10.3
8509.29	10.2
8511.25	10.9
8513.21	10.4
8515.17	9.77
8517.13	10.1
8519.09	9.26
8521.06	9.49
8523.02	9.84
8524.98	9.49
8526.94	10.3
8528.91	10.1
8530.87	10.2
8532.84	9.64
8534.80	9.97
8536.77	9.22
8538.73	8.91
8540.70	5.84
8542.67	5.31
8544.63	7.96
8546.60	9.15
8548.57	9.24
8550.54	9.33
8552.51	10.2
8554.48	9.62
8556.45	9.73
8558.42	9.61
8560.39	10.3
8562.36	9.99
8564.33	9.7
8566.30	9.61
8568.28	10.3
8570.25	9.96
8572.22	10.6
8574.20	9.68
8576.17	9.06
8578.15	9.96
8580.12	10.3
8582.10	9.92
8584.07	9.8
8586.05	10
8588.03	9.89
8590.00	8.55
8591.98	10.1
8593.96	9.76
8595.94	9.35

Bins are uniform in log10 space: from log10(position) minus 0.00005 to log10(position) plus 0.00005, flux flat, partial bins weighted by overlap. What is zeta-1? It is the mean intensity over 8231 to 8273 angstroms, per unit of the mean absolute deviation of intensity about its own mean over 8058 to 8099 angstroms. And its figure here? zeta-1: 35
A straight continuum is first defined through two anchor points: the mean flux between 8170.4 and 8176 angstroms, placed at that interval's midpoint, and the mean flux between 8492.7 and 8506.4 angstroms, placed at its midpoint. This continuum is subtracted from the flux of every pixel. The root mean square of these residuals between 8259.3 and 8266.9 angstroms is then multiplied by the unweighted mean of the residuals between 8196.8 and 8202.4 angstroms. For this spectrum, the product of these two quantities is 0.0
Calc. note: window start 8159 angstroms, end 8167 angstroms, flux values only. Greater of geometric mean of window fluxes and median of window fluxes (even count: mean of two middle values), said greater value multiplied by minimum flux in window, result 99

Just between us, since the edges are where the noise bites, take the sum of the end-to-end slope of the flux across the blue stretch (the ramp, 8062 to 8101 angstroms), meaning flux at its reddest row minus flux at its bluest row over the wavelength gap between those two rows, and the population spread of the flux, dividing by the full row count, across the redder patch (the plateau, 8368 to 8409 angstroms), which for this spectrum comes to 0.54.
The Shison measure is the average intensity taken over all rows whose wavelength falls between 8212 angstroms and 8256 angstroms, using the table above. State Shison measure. 10.3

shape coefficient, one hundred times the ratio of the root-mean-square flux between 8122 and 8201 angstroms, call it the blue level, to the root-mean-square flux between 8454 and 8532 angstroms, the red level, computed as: 104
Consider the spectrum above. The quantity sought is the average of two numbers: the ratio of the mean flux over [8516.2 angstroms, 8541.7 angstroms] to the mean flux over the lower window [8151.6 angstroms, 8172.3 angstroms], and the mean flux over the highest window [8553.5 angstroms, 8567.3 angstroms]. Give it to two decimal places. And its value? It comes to 5.36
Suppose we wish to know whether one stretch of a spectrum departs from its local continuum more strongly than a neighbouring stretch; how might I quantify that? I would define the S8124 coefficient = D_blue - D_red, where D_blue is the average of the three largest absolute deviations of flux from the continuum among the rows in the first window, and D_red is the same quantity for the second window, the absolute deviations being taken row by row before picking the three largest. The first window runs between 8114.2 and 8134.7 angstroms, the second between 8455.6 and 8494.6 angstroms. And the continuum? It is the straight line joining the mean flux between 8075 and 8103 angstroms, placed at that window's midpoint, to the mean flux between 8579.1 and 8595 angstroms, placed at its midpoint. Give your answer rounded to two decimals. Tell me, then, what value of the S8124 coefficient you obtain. -0.32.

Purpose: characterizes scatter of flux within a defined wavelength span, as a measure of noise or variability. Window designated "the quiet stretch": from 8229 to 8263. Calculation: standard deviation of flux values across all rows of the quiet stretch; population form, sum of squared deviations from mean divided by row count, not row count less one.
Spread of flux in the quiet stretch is 0.35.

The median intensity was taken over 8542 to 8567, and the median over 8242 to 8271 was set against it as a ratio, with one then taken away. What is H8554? 0.06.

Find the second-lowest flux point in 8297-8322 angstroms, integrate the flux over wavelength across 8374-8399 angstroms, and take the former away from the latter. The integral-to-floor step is 233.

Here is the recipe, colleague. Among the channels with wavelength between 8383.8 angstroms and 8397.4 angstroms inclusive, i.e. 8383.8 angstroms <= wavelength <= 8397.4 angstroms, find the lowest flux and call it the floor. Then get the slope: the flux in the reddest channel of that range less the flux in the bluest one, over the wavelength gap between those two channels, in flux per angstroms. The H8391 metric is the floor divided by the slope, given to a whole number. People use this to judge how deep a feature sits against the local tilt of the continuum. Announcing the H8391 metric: -70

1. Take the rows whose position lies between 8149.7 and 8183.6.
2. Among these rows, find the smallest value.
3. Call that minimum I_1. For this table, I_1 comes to 8.82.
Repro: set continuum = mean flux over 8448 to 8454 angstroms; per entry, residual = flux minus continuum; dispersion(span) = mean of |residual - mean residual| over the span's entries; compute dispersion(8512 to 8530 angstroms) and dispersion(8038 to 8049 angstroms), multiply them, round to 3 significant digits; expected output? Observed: 0.122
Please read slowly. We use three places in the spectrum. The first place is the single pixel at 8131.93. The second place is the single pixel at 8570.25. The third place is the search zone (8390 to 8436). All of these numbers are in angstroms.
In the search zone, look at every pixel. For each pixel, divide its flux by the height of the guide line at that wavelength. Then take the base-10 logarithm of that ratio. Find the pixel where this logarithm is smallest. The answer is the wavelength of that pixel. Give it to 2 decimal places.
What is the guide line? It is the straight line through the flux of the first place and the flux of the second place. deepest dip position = 8435.16 angstroms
